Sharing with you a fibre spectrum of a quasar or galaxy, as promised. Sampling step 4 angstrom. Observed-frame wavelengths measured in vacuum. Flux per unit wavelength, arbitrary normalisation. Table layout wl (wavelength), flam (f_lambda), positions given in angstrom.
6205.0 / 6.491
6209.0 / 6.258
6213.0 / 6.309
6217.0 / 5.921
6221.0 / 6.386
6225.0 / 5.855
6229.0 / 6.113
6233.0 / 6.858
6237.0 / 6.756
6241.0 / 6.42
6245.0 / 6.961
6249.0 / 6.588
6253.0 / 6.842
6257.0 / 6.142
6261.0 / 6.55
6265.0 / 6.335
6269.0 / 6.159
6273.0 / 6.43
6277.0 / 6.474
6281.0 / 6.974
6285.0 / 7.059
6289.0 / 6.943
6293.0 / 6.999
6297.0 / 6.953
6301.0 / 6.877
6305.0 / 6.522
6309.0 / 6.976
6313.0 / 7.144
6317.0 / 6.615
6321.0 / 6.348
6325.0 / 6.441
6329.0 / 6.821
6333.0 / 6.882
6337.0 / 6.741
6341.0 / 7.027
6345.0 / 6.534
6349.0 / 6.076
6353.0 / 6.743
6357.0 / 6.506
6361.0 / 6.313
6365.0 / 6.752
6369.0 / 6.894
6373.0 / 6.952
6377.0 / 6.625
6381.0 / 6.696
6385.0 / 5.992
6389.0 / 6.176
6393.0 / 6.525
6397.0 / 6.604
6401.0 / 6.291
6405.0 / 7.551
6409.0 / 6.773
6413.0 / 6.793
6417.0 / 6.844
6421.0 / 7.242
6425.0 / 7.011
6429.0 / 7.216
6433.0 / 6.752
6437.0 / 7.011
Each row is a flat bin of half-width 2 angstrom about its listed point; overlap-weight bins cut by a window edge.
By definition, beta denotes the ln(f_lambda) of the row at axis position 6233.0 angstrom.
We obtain 1.93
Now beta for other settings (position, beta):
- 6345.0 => 1.88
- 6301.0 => 1.93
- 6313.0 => 1.97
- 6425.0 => 1.95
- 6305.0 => 1.88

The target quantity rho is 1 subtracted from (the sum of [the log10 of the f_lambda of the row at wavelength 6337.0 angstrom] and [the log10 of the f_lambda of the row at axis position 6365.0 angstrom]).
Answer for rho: 0.66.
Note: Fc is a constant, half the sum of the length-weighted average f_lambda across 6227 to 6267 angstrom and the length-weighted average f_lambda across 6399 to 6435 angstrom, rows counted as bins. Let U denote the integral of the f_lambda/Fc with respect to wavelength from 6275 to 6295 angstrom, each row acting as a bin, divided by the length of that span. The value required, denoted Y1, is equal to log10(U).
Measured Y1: 0.009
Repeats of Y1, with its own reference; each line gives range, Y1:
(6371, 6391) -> -0.017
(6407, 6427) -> 0.012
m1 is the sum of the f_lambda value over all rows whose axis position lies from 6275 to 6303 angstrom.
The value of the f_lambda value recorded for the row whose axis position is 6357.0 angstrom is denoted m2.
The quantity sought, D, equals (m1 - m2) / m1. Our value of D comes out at 0.865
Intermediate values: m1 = 48.3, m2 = 6.506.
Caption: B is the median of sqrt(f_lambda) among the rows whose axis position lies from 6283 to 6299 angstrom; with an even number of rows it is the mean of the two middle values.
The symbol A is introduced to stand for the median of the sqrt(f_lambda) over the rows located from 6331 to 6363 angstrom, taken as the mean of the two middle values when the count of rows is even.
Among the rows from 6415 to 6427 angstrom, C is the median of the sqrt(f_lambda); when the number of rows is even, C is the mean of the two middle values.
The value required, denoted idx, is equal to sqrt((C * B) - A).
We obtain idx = 2.102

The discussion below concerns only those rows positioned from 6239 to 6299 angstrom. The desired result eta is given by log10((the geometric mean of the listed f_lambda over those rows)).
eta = 0.823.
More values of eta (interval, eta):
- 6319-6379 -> 0.822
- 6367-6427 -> 0.827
